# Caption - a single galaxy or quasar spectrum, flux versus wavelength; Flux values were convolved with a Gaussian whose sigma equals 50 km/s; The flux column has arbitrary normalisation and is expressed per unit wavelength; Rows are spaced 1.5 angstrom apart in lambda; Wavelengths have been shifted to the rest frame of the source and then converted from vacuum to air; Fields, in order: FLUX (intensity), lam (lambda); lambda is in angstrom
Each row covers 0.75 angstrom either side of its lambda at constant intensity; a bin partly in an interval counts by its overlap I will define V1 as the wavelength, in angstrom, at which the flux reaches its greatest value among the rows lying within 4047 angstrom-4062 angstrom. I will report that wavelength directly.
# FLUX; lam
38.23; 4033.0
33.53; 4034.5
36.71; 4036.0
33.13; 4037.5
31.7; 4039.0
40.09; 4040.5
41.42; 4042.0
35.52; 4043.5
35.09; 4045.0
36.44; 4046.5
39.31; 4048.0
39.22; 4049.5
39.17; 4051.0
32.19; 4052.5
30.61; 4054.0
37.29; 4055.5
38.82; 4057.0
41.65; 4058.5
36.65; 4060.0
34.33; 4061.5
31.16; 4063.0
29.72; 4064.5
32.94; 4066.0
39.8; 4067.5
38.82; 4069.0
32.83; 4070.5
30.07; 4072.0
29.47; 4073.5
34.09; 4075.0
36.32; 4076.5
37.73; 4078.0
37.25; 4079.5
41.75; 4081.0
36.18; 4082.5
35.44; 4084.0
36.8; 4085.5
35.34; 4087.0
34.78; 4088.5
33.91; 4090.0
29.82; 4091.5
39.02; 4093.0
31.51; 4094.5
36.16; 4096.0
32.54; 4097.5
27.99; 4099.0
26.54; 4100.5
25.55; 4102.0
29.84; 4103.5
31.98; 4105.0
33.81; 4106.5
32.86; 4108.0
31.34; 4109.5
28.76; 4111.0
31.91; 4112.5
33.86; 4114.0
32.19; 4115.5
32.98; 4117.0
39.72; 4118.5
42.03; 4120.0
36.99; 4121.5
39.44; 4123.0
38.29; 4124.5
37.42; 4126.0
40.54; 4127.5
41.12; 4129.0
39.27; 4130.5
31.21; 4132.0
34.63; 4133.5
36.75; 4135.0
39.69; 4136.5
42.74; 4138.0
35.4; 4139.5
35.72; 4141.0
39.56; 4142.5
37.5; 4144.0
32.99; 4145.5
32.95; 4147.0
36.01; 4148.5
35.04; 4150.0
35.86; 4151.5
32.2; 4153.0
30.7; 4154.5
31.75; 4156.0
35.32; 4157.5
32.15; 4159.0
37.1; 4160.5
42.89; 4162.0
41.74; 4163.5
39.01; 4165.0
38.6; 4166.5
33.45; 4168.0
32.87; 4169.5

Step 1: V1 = 4058.5 angstrom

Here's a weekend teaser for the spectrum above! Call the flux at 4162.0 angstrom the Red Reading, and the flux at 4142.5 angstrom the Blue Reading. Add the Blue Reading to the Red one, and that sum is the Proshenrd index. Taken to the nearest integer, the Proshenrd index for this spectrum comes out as 82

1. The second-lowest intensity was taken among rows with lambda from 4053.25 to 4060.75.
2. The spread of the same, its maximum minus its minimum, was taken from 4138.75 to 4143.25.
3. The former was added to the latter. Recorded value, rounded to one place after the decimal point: 40.8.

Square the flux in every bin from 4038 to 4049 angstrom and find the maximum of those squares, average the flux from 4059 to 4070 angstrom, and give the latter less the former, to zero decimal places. -1681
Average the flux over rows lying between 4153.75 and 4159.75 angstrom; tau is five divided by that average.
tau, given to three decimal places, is 0.154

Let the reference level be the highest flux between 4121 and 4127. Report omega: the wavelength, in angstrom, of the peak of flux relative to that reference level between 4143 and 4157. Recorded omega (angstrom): 4144.0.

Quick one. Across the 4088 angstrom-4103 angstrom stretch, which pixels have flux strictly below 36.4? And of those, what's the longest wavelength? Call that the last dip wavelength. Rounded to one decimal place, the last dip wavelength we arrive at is 4102.0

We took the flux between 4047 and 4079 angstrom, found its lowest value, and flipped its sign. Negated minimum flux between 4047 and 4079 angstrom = -29.5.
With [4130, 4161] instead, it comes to -30.7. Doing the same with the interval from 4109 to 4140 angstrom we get -28.8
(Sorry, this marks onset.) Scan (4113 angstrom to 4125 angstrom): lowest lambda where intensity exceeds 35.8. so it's 4118.5 angstrom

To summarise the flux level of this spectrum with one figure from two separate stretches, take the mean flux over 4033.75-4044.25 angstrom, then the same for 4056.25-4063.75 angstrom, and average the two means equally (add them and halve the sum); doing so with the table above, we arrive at 36.3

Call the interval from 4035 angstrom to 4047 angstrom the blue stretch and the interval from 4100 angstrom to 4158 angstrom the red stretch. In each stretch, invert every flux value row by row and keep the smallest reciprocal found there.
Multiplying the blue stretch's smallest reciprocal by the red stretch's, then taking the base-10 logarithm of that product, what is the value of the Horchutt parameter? -3.25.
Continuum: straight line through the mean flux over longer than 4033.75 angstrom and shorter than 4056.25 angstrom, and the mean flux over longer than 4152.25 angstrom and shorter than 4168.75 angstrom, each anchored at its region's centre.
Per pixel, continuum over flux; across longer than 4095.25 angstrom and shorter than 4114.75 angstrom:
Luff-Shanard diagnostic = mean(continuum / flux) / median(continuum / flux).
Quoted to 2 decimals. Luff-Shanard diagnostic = 1.04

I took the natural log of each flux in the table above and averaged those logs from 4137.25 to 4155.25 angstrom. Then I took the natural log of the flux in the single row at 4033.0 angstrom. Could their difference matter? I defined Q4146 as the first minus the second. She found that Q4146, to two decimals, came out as -0.08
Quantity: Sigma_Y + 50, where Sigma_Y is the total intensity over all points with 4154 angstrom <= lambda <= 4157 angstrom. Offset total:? 112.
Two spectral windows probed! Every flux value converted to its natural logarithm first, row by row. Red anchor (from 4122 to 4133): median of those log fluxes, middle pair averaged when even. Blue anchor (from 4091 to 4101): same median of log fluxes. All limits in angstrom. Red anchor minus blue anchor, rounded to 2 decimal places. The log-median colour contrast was 0.22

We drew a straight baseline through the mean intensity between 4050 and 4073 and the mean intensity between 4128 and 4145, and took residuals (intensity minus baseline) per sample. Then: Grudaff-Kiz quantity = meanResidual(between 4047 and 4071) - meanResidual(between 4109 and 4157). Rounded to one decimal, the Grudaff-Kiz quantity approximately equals 2.6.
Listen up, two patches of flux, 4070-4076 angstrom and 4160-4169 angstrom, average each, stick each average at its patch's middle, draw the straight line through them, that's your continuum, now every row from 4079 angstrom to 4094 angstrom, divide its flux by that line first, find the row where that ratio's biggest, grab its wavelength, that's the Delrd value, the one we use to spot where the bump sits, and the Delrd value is 4081.0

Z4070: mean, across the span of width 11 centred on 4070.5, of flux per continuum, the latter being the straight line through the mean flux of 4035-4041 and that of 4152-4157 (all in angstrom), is 0.99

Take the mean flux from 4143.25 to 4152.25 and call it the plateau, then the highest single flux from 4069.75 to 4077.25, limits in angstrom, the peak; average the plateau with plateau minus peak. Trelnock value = 16.9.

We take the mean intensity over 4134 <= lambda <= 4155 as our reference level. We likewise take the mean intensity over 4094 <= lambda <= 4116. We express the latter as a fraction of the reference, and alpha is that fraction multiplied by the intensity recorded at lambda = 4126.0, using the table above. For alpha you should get 32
